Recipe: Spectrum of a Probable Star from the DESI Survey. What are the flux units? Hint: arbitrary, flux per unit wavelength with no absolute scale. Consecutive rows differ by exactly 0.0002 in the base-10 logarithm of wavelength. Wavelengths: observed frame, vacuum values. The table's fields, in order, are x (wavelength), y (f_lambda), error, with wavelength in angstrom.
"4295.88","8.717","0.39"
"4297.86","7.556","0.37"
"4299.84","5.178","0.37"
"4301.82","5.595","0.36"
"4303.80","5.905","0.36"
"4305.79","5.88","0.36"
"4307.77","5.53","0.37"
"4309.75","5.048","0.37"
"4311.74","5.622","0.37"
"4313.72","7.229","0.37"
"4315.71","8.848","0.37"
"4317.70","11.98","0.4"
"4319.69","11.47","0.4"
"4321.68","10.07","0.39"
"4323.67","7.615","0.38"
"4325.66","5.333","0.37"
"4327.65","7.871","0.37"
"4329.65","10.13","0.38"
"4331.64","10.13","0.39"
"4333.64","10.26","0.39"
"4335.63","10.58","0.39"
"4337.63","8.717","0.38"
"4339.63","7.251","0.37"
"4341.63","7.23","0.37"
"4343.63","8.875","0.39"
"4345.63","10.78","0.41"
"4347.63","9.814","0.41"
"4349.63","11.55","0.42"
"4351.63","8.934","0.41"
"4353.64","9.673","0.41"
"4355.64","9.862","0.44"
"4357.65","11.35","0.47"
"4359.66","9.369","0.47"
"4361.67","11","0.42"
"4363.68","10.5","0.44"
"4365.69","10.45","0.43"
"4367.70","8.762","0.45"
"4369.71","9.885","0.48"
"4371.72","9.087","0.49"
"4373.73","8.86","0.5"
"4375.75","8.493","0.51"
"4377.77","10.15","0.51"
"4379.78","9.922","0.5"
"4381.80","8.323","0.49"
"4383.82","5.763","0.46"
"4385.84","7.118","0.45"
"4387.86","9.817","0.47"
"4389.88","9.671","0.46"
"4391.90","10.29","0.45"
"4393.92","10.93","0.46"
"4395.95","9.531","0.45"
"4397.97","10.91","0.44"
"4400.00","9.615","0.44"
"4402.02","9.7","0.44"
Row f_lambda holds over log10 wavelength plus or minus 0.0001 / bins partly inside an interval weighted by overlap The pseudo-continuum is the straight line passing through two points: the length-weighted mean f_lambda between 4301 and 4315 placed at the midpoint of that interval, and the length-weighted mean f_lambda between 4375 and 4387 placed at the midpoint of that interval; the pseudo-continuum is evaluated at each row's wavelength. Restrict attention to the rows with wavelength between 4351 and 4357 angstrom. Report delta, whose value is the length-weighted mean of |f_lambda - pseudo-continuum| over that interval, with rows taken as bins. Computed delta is 2.2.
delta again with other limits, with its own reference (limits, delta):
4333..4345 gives 1.9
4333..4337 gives 3.5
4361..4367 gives 2.8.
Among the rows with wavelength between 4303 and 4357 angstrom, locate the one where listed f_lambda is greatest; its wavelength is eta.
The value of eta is 4317.70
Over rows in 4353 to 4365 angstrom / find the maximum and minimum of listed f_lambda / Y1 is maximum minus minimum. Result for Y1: 2.0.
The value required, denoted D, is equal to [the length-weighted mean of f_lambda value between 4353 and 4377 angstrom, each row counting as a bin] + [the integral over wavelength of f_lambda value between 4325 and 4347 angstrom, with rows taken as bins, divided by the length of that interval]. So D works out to 18.7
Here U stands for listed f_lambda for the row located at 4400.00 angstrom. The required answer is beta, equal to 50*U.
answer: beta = 481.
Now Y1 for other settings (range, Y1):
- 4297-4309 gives 2.4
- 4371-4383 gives 1.8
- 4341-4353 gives 4.3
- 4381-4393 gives 4.5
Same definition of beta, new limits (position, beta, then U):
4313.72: 361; 7.229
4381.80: 416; 8.323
